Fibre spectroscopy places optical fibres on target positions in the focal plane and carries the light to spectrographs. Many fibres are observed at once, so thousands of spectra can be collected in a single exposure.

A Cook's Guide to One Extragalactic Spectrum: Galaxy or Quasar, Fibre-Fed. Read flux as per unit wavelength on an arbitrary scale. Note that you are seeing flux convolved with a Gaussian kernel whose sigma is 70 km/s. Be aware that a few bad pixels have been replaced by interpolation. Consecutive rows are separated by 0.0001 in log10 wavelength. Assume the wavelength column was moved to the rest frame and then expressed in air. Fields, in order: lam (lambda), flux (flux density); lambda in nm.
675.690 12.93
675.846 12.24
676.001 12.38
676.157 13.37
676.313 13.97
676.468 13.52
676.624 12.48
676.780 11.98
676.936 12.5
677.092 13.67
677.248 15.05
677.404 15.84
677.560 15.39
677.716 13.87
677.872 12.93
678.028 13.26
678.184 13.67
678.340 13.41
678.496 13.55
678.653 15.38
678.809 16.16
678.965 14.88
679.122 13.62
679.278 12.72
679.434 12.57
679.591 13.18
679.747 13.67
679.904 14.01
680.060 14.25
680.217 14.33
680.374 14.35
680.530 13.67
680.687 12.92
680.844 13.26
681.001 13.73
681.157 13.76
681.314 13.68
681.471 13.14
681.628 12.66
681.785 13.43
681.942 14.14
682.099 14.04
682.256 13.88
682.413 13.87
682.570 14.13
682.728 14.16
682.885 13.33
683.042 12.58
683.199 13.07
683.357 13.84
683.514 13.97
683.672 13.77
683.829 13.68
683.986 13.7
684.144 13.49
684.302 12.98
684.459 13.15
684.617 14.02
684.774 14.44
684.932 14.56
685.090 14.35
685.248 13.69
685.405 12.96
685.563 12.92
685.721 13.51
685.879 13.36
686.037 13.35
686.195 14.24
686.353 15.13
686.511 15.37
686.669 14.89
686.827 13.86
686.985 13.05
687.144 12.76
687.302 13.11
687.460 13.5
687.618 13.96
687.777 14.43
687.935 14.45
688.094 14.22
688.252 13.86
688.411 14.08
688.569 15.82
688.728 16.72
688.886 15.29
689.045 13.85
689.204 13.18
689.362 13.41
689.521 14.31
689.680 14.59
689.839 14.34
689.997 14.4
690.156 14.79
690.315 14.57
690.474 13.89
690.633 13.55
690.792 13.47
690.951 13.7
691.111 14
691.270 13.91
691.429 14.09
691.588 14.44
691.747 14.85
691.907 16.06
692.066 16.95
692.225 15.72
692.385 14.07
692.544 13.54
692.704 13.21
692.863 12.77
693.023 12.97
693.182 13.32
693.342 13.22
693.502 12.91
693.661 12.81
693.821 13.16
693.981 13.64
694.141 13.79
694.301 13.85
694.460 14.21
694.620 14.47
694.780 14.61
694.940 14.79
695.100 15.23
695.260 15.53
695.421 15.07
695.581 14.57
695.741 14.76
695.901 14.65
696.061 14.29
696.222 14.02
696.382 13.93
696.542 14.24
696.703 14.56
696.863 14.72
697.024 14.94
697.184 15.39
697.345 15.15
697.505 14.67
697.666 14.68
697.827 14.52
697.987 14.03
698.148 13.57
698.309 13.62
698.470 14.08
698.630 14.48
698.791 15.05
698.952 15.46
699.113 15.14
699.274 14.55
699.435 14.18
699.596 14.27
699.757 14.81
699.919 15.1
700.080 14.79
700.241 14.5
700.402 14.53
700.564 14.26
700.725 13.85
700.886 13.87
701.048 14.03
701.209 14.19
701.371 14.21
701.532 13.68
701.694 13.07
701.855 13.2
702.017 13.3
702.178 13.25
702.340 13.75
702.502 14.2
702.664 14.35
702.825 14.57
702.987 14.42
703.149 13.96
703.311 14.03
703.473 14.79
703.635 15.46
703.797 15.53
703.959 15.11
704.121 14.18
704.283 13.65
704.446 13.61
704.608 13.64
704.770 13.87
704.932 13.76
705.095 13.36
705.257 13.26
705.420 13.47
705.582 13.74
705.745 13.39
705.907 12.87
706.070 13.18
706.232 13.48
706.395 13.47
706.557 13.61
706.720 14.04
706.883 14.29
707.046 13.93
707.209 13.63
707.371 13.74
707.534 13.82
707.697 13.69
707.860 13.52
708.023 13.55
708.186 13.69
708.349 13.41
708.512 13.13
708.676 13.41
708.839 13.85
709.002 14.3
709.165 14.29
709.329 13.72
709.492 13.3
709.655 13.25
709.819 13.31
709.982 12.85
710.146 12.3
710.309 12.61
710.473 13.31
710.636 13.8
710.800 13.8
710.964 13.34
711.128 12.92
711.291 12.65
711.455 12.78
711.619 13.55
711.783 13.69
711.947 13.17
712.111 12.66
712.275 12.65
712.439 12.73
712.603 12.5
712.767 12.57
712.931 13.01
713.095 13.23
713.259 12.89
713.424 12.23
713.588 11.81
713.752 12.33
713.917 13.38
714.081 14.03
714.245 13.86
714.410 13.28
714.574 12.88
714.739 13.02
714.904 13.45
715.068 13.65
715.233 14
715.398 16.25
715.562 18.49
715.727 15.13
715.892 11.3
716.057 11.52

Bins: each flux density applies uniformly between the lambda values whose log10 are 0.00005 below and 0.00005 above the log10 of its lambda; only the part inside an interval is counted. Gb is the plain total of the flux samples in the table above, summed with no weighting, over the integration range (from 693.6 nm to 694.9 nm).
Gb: 111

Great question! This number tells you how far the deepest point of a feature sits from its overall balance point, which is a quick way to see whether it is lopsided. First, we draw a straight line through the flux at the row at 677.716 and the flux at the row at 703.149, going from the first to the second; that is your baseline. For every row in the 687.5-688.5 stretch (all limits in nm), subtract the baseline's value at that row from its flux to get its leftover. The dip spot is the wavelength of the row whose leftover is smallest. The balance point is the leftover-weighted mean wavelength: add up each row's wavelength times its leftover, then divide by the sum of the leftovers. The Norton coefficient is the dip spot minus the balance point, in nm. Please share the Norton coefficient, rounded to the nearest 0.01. 0.31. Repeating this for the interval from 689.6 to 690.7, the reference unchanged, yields 0.70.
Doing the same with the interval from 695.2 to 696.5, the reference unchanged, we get 0.82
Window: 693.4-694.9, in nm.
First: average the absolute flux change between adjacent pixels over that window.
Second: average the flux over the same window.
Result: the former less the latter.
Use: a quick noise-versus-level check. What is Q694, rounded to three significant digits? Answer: -13.5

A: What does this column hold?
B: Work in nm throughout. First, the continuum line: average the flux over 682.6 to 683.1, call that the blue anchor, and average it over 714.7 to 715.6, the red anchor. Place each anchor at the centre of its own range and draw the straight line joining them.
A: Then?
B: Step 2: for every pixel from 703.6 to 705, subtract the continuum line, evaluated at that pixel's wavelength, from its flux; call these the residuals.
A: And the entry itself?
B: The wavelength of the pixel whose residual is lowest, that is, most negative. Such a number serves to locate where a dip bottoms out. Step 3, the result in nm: 704.446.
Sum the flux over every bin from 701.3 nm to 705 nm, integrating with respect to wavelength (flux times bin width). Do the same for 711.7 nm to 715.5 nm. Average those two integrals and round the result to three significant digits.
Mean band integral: 51.1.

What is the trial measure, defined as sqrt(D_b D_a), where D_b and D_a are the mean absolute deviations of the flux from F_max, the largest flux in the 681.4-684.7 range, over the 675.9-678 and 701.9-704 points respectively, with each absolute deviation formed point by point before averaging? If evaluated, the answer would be 0.82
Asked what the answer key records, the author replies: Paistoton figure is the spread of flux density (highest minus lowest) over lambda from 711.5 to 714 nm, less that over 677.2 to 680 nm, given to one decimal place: -1.7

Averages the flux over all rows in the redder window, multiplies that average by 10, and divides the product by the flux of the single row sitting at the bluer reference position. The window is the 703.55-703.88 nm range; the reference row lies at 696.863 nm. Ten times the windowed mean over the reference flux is 10.5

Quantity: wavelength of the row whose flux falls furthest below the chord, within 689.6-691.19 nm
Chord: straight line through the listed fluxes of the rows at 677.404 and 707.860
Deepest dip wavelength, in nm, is 690.792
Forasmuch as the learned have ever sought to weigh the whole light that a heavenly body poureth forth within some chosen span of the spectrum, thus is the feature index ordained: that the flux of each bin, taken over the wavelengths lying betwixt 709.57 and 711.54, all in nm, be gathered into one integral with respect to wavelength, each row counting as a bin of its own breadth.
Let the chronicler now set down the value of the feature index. 26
